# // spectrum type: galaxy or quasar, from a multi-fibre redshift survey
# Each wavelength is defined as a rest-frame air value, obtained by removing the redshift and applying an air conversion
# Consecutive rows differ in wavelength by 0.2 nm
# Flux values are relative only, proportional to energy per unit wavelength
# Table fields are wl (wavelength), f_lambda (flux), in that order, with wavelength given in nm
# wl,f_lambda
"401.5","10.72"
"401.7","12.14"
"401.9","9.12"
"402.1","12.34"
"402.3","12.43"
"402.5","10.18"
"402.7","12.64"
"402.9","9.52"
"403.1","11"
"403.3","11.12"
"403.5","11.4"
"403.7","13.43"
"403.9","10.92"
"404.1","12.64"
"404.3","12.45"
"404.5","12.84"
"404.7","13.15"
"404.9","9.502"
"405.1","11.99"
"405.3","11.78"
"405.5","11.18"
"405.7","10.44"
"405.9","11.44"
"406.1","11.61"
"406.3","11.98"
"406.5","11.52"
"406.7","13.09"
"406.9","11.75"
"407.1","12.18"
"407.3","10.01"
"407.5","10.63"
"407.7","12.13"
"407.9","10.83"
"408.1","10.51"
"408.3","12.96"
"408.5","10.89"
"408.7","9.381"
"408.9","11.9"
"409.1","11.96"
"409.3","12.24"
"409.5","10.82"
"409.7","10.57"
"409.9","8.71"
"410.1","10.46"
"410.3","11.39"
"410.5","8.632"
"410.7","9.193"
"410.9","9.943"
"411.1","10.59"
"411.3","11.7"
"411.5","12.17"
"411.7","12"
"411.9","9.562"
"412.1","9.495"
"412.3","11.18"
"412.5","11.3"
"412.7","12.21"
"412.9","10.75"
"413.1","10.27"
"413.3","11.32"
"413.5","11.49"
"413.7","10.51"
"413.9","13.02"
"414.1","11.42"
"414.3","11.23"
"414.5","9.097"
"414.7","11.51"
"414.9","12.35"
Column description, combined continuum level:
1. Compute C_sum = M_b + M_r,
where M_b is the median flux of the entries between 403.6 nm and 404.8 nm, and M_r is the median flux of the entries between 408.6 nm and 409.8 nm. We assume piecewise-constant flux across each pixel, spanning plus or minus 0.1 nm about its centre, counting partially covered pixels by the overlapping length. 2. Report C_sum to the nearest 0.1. 24.1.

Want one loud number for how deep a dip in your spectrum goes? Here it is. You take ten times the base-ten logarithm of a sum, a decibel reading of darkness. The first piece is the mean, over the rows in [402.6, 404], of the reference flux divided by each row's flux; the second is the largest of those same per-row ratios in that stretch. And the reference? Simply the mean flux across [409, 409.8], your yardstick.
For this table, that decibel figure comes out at 3.43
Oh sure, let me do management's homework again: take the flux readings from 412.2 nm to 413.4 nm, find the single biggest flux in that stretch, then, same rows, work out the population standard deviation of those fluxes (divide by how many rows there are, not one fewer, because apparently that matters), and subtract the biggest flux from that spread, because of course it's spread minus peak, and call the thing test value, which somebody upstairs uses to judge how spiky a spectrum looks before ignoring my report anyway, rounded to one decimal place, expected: -11.6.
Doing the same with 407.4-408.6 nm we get -12.1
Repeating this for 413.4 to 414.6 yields -11.8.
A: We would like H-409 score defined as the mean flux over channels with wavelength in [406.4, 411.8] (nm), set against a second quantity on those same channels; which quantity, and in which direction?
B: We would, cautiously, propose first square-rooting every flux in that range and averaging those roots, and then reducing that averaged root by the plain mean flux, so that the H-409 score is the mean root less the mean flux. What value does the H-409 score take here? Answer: -7.72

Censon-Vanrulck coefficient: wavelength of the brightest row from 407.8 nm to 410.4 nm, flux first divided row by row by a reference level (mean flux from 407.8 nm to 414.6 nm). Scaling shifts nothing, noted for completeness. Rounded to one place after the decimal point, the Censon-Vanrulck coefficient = 408.3 nm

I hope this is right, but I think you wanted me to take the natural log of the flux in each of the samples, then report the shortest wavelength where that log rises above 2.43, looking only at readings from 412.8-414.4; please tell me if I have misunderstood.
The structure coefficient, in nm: 413.5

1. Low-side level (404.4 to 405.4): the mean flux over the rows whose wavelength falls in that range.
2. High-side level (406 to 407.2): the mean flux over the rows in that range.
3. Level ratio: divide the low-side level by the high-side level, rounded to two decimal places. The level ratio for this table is 0.99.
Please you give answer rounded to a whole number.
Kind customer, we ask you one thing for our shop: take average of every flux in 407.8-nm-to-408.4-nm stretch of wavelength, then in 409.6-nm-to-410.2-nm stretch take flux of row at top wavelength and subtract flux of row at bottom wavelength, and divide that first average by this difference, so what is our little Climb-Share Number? -104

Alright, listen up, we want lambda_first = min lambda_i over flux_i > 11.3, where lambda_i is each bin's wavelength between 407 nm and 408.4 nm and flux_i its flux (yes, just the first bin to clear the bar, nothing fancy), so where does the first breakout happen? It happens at 407.1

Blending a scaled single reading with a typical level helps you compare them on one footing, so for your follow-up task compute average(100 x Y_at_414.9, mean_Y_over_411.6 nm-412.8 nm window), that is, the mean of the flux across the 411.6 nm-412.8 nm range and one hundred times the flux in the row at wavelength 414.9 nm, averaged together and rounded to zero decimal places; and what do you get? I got 623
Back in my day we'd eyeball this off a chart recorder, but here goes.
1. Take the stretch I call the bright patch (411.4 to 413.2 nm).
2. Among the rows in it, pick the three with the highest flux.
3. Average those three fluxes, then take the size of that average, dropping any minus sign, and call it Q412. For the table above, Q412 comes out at 12.13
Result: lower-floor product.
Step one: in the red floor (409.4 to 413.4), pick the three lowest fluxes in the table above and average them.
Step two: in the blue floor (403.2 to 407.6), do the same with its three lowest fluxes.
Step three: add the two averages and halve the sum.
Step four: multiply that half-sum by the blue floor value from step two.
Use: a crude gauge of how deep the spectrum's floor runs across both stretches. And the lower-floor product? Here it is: 94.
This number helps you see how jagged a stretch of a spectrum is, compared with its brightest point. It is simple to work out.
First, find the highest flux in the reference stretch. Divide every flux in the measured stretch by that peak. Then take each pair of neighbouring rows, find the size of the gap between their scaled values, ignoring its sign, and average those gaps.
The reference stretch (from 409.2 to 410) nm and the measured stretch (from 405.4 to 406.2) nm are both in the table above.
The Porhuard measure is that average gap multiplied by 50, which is 2.6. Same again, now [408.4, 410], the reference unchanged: 4.6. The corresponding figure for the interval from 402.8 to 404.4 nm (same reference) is 4.9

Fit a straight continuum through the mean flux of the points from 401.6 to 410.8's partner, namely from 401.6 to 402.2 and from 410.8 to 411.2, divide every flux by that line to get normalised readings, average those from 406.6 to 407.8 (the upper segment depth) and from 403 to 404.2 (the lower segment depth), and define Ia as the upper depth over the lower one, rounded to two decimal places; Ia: 1.02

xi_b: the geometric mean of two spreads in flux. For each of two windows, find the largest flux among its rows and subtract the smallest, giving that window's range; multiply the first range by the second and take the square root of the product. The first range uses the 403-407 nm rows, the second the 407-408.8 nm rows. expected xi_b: 3.7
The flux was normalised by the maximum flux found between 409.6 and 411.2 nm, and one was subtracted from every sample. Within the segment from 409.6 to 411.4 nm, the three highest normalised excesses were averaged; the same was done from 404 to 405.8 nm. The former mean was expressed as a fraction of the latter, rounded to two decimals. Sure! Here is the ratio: -0.11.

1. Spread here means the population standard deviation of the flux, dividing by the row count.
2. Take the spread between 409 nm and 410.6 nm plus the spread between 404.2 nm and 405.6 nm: 2.39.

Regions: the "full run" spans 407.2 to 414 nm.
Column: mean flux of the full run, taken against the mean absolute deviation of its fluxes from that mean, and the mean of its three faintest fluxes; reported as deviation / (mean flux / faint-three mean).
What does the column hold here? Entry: 0.74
